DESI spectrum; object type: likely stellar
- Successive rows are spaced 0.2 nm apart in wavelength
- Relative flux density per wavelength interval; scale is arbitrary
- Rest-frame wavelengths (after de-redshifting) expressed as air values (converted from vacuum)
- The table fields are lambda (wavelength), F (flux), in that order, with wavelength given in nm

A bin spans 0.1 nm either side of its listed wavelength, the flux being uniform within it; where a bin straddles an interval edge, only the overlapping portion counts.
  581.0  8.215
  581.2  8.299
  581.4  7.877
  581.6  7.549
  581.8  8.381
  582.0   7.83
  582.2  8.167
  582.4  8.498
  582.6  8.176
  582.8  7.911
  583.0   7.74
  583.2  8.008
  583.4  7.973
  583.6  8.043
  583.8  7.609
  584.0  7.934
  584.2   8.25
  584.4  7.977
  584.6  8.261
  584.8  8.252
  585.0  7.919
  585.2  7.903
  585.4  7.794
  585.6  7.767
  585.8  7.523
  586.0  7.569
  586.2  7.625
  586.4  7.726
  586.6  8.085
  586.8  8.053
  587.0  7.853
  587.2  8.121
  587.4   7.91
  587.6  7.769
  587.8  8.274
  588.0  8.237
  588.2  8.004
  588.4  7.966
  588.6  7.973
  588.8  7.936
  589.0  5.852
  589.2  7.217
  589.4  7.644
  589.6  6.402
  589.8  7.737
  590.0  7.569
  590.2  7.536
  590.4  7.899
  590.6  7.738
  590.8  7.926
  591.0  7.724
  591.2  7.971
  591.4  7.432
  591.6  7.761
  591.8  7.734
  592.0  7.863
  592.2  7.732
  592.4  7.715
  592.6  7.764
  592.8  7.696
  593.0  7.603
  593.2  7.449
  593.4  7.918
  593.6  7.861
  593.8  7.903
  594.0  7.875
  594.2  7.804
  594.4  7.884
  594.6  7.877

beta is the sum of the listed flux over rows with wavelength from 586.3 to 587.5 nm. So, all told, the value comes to 47.7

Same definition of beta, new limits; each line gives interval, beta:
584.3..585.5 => 48.1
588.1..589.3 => 44.9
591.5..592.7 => 46.6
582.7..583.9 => 47.3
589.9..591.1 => 46.4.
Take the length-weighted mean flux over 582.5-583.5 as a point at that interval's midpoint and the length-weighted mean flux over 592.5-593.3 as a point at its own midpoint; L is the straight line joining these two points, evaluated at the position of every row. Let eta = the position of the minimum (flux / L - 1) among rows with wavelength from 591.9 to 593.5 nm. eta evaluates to 593.2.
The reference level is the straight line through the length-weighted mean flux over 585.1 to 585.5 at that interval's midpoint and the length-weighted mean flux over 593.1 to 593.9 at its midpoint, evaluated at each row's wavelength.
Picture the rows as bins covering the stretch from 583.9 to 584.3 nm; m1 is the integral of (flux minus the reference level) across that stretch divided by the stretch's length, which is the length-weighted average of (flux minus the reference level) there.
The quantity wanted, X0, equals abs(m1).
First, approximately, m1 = 0.23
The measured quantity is 0.23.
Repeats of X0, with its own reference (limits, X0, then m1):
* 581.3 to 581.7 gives 0.17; -0.17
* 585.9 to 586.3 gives 0.25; -0.25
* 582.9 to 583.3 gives 0.01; 0.01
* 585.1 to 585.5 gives 0.00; 0.00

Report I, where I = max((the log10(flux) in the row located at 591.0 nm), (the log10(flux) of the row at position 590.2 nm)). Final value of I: 0.888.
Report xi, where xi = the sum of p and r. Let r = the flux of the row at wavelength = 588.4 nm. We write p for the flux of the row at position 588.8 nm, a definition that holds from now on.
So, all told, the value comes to 15.9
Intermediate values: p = 7.936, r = 7.966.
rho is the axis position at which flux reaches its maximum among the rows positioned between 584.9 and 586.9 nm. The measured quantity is 586.6 nm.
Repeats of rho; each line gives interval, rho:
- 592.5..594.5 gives 593.4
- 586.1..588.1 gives 587.8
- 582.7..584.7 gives 584.6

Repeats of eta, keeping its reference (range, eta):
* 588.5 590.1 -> 589.0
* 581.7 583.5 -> 583.0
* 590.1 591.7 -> 591.4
